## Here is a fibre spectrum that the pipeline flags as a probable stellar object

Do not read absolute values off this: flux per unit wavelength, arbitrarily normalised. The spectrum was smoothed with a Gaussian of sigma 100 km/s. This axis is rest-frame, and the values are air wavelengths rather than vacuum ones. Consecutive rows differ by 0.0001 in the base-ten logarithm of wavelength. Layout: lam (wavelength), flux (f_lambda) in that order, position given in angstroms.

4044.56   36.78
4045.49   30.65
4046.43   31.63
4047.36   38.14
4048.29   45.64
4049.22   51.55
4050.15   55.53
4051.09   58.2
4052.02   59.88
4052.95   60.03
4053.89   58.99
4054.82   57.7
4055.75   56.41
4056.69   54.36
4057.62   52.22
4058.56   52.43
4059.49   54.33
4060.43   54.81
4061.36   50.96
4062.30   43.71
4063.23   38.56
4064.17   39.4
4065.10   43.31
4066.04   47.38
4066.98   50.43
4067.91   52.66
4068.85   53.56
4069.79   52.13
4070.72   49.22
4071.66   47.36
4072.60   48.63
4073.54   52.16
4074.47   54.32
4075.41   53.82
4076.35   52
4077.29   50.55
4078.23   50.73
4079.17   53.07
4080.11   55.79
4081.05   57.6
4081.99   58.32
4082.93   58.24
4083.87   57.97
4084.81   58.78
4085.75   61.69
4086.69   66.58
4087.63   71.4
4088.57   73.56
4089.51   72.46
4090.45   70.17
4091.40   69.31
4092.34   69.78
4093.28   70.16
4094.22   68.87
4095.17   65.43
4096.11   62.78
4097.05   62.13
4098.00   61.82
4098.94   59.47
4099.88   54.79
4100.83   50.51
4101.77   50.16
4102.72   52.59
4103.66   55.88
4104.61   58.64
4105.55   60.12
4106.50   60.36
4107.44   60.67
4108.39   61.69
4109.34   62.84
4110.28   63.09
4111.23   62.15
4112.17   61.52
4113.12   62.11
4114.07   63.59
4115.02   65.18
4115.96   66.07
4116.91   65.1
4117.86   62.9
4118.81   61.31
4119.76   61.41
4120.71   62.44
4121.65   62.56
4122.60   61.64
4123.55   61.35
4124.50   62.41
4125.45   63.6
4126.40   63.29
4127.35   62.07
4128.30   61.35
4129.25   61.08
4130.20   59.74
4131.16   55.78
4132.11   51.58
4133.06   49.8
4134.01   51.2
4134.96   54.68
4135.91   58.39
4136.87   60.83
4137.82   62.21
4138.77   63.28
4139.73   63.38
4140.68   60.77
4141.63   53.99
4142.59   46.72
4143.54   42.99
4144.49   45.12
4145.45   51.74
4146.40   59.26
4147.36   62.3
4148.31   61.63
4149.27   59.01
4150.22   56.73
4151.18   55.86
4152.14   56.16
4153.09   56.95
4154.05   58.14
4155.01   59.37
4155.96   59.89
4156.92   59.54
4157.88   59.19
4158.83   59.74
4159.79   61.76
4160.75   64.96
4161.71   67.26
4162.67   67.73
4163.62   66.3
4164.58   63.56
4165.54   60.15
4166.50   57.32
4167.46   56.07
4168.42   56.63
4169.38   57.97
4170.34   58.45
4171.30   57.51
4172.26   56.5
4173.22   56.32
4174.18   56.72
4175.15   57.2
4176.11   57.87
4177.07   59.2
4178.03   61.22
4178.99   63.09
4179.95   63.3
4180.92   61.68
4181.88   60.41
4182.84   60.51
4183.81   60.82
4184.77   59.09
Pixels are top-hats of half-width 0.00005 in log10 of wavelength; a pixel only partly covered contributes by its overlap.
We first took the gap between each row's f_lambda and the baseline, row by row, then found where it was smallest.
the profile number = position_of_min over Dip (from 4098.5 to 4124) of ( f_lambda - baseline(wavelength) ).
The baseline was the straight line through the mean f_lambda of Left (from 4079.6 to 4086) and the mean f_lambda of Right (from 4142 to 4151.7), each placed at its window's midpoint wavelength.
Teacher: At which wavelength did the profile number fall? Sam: 4101.77 angstroms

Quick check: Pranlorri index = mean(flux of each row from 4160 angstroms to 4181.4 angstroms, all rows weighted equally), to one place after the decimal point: 60.3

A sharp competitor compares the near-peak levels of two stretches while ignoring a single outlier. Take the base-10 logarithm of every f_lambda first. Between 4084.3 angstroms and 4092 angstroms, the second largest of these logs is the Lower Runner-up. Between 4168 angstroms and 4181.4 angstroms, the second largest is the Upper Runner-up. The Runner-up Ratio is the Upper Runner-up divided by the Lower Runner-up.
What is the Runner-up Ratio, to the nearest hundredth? 0.97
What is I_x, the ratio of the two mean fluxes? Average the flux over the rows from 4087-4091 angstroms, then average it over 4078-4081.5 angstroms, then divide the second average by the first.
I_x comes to 0.76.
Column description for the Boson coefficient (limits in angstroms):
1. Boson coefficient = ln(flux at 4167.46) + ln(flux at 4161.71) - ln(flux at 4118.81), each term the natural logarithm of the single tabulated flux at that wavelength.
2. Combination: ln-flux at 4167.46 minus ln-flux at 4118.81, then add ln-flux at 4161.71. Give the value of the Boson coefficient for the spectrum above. 4.12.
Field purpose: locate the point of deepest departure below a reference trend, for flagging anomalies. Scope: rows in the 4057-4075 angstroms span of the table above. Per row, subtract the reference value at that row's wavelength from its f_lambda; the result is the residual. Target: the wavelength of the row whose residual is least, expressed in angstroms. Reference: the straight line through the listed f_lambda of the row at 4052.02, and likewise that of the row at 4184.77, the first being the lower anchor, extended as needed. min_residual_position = 4063.23 angstroms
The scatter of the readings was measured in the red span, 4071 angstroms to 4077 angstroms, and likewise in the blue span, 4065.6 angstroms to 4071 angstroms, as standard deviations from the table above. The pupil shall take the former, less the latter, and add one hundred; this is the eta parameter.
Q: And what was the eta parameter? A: 100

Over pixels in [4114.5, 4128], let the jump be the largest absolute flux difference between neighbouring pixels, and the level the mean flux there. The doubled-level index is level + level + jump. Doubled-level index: 128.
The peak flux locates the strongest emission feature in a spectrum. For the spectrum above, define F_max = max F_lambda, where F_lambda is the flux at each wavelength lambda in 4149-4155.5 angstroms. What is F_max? 59.37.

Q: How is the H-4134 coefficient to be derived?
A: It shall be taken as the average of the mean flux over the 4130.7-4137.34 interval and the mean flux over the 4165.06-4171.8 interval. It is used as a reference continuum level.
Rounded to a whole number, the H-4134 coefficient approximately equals 56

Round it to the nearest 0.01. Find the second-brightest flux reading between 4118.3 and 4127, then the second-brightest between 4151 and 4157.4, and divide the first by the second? 1.06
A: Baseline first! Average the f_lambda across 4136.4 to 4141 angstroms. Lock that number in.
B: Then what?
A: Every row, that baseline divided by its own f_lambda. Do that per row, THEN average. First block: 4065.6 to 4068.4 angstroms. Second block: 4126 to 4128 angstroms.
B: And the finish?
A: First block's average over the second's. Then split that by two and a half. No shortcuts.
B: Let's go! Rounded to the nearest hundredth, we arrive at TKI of 0.50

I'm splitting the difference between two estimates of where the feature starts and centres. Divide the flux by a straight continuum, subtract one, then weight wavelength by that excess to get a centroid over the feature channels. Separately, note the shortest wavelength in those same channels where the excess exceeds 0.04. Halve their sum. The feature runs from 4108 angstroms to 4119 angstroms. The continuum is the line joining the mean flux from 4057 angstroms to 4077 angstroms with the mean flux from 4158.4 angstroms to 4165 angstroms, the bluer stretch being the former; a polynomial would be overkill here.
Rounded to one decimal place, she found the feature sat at 4111.0 angstroms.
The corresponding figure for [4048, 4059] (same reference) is 4051.3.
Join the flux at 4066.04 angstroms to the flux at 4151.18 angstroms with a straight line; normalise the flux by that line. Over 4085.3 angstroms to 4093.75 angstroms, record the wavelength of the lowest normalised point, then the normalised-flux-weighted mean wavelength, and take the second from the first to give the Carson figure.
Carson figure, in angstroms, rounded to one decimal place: -3.8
